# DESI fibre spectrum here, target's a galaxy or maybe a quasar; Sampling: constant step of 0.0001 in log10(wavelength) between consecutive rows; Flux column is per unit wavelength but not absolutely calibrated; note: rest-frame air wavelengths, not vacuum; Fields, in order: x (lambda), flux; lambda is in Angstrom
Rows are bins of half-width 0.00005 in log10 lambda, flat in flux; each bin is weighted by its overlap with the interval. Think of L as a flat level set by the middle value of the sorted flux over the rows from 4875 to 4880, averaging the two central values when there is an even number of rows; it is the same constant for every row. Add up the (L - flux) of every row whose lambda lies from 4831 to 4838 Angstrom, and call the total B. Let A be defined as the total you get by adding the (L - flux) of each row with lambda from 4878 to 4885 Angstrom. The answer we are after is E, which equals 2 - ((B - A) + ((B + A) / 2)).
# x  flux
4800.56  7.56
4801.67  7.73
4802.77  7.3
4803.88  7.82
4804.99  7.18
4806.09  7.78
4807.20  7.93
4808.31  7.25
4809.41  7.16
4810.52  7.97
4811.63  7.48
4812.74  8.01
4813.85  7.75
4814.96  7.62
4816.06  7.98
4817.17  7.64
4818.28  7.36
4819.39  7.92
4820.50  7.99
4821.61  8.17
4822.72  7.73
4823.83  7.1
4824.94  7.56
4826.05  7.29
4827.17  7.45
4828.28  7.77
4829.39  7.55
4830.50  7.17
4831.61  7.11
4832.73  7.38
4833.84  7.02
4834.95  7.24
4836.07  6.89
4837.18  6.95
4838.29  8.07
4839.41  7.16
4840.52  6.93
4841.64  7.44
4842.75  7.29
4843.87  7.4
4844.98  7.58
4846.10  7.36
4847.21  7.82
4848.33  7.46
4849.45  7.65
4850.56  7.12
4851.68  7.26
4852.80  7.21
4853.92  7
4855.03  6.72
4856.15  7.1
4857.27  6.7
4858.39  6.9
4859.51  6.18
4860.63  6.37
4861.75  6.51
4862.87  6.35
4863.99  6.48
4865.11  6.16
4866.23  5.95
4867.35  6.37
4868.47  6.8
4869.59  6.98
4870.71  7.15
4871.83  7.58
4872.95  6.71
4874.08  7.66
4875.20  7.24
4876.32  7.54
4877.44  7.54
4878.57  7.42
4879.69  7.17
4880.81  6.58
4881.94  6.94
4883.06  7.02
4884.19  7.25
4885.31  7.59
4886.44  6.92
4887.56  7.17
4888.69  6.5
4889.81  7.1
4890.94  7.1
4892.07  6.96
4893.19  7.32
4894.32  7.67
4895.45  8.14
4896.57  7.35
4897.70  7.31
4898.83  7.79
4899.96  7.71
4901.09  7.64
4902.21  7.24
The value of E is 0.2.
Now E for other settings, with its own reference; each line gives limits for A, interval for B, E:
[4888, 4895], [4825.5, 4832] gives 2.7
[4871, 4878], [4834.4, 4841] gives 0.2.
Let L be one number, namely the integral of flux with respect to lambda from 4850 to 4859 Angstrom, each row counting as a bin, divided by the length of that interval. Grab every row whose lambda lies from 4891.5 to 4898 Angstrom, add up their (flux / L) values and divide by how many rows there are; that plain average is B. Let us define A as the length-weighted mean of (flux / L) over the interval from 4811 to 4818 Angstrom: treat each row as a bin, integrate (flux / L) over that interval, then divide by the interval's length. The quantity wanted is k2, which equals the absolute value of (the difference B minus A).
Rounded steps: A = 1.11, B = 1.07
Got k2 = 0.04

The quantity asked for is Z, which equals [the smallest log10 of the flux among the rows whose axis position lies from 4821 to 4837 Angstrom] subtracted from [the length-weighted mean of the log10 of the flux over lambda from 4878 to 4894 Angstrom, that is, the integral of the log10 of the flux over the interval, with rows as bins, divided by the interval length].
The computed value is 0.01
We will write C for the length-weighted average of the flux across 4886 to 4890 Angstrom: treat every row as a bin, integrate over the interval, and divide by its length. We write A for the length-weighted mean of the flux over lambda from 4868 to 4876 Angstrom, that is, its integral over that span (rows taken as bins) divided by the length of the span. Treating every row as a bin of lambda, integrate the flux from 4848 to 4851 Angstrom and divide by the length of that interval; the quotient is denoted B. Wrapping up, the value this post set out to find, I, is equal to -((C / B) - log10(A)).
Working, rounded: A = 7.18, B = 7.43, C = 6.9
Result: -0.08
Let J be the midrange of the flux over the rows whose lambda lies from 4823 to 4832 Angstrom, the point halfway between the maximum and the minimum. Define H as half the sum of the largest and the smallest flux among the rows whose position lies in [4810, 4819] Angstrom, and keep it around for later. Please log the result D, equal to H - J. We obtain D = 0.25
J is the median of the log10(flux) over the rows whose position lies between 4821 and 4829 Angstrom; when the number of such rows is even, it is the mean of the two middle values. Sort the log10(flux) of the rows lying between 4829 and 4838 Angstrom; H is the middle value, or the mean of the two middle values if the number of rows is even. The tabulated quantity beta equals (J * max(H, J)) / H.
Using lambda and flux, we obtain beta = 0.90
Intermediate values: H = 0.854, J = 0.879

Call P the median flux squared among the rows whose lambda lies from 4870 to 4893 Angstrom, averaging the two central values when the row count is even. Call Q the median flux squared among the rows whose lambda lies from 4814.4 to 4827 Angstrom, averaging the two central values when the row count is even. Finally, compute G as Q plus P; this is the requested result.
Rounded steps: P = 51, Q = 58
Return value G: 110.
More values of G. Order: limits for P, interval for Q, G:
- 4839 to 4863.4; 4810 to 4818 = 111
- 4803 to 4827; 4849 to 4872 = 106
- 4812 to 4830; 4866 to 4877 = 109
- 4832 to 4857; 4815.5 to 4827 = 112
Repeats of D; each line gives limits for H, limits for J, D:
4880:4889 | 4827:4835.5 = -0.35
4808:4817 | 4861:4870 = 1.12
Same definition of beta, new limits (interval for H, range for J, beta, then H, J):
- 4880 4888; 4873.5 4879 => 0.91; 0.846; 0.877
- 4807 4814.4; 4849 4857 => 0.85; 0.889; 0.852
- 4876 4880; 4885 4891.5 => 0.85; 0.874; 0.851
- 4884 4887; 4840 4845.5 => 0.88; 0.860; 0.869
